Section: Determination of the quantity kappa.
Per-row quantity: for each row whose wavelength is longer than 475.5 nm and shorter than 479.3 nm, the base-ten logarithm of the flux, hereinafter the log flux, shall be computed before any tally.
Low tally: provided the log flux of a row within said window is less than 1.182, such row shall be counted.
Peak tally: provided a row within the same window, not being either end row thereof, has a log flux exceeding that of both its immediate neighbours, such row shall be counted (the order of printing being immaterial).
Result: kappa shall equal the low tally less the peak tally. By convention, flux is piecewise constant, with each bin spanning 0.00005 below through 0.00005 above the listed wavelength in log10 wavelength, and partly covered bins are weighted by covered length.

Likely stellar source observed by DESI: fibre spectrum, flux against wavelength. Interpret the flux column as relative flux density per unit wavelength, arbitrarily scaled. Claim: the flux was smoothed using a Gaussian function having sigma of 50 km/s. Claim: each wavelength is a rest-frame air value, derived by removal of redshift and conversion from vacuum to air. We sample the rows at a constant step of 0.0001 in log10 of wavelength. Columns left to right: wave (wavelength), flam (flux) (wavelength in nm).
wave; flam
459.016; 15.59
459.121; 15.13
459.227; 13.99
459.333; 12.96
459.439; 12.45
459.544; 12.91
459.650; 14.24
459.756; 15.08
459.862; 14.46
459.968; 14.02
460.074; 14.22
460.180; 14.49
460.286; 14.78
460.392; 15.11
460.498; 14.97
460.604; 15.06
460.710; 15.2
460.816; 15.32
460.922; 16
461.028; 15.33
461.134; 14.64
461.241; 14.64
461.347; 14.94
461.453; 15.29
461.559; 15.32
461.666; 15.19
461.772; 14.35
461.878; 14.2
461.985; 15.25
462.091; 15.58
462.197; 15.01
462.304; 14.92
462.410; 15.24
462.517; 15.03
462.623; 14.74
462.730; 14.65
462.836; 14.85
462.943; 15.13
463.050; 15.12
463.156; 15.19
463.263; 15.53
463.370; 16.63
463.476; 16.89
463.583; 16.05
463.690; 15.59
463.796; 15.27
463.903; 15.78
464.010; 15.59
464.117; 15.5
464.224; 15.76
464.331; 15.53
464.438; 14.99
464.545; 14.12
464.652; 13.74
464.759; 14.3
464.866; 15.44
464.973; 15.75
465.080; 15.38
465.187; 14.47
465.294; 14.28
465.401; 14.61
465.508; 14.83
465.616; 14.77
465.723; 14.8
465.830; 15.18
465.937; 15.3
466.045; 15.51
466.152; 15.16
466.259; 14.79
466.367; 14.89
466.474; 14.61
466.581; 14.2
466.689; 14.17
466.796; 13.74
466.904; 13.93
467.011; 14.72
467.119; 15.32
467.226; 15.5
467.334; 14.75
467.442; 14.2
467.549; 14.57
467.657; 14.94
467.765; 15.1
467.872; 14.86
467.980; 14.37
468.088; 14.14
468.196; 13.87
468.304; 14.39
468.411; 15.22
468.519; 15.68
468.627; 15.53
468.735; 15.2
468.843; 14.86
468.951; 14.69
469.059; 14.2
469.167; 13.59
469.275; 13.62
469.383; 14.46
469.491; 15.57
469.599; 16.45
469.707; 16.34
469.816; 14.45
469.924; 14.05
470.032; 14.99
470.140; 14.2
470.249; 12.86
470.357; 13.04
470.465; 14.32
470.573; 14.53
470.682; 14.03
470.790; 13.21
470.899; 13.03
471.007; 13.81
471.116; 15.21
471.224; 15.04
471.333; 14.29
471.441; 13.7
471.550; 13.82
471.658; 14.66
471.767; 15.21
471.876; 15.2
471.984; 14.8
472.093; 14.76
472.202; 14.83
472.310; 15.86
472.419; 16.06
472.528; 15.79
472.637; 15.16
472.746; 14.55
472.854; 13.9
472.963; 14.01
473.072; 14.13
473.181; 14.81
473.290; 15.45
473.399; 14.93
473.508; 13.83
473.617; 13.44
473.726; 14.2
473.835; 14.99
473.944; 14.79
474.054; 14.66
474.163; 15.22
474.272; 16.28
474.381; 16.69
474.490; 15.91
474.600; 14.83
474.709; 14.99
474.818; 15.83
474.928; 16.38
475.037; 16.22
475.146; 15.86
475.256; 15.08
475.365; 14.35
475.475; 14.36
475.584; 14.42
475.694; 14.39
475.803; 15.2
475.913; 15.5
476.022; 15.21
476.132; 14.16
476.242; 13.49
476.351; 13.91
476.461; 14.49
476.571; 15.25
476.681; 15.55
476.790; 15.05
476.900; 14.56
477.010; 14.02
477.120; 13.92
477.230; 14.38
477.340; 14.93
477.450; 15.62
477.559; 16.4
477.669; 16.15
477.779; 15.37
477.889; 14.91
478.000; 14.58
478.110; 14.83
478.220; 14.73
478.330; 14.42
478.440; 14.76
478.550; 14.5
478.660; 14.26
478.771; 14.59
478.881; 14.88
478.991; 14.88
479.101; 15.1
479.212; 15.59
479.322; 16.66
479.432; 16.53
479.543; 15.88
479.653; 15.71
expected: 20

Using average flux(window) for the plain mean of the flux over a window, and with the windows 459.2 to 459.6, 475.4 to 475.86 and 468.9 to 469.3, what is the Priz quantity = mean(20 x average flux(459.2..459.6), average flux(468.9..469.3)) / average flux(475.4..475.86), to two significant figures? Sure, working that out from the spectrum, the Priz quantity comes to 9.4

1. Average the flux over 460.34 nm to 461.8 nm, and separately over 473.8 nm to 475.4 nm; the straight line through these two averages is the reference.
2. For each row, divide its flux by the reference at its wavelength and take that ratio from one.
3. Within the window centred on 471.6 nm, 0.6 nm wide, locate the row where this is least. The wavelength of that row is 471.767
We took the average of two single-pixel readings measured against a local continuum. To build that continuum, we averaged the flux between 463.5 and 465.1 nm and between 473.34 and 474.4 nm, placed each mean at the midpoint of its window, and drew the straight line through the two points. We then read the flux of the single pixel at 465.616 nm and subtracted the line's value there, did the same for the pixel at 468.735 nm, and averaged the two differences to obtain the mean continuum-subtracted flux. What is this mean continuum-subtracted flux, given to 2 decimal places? -0.16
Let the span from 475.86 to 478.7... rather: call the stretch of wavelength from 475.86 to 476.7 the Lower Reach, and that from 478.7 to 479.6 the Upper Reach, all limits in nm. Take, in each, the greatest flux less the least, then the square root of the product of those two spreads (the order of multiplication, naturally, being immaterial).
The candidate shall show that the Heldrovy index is 2.06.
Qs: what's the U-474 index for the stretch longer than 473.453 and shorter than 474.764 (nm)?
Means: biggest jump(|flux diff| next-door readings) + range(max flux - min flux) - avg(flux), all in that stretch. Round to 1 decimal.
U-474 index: -10.7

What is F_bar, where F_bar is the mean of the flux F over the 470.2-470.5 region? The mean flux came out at 13.4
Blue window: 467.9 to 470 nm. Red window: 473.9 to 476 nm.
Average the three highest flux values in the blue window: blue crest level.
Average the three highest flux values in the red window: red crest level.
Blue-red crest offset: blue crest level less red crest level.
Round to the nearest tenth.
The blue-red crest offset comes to -0.3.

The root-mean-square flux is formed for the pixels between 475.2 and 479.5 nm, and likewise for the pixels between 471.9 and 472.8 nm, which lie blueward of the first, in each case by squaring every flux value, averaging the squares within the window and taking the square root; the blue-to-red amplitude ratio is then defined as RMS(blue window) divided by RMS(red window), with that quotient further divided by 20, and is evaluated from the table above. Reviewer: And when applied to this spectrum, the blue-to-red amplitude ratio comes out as 0.0511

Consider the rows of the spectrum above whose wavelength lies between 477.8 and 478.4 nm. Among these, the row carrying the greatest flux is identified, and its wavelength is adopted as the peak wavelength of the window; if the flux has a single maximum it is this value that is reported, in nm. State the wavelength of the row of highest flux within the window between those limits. 477.889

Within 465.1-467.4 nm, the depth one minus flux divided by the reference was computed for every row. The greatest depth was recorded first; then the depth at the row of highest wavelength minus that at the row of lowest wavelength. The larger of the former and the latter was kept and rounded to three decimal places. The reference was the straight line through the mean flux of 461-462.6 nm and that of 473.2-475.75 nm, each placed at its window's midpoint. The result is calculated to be 0.086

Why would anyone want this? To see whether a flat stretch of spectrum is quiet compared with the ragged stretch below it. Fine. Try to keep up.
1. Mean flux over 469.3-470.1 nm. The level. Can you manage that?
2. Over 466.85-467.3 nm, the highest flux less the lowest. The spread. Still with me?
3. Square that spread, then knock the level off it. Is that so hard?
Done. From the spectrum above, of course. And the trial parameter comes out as -12.7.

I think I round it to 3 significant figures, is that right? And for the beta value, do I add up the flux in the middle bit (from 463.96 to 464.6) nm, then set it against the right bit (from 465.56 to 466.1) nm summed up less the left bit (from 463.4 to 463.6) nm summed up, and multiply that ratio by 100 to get 215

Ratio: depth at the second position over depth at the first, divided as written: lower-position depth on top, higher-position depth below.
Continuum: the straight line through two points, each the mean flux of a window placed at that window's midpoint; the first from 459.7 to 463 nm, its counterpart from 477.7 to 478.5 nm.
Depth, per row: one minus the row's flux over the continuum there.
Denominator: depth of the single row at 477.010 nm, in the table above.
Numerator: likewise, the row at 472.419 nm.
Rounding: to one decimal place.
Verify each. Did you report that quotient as -1.5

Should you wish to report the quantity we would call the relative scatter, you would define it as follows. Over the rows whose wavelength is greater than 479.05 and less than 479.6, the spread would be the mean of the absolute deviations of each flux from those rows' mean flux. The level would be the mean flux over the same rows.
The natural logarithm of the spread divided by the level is -3.43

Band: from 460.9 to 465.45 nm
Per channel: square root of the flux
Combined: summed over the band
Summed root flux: 167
